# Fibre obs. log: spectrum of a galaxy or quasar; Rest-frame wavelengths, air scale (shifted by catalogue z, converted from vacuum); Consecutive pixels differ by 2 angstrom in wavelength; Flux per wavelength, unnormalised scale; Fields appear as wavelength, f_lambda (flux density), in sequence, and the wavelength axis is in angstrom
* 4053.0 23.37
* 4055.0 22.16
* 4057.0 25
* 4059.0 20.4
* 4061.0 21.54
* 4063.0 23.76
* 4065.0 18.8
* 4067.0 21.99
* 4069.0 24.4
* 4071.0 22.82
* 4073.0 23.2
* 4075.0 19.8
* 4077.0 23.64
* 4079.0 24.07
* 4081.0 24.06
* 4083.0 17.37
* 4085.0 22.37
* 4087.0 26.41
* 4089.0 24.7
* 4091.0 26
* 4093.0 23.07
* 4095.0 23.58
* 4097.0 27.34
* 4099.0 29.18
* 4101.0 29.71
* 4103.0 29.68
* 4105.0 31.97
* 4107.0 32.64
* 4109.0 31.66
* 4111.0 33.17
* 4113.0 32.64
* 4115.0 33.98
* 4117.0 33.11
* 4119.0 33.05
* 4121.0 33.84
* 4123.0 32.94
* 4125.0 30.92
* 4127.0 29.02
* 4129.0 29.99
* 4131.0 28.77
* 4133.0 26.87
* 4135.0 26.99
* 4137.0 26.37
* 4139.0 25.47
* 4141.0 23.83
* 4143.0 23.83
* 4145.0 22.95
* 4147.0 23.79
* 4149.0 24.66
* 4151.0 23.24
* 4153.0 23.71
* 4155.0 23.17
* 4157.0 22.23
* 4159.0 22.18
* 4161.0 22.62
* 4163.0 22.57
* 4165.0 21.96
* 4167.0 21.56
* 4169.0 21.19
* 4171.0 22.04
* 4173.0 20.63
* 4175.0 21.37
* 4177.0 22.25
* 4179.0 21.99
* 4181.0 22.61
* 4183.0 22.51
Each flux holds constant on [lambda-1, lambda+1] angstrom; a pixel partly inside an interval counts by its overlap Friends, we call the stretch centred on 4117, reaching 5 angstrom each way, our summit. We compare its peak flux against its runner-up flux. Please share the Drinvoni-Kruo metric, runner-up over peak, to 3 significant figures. 0.996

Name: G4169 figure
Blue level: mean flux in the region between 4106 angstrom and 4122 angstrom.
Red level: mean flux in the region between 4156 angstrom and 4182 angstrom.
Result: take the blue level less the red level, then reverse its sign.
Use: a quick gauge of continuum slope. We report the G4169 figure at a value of -11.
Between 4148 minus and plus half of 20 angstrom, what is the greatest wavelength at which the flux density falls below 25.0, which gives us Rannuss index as 4157.0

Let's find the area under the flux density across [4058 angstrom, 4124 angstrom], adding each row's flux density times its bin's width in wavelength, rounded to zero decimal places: 1754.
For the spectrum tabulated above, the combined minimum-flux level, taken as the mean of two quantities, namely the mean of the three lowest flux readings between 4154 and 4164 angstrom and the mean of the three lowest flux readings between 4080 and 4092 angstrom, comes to 21.8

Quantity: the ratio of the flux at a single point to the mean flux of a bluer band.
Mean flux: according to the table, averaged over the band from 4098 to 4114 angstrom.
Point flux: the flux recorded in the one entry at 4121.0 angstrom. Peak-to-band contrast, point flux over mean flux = 1.08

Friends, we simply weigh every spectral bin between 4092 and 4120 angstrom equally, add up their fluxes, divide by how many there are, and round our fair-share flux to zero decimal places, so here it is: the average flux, 30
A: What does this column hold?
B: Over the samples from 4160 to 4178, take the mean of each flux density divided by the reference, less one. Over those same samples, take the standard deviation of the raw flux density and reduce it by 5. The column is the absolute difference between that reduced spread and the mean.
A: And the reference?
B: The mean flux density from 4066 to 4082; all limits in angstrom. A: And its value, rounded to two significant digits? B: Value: 4.3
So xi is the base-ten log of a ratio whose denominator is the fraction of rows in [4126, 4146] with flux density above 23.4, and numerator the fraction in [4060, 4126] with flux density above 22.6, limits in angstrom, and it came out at -0.04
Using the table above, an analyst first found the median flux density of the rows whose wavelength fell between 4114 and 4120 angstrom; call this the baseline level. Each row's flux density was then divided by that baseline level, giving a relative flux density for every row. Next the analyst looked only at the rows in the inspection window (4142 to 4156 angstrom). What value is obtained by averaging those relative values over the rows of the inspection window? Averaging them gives 0.71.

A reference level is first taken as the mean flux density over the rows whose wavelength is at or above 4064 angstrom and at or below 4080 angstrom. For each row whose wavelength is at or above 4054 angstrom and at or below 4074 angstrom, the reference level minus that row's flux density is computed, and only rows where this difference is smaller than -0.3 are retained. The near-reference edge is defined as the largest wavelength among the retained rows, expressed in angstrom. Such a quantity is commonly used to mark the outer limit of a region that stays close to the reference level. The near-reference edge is 4073.0 angstrom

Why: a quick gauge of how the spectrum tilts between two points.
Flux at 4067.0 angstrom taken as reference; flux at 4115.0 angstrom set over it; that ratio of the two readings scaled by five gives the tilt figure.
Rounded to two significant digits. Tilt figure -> 7.7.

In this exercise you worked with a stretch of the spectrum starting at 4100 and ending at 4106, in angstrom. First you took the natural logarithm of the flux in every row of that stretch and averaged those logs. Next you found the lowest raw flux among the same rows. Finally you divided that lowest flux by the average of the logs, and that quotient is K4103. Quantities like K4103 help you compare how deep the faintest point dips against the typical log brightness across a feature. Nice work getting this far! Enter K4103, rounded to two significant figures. 8.7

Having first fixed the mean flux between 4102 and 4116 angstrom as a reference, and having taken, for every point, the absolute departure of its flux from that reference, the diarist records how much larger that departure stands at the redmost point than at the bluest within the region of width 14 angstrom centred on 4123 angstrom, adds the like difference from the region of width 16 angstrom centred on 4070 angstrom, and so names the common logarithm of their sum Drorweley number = 0.18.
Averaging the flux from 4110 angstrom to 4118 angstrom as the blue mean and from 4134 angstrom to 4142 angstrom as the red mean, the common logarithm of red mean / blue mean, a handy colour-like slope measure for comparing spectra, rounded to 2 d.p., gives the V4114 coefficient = -0.11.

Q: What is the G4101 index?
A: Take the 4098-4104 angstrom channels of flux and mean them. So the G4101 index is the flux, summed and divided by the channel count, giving 30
